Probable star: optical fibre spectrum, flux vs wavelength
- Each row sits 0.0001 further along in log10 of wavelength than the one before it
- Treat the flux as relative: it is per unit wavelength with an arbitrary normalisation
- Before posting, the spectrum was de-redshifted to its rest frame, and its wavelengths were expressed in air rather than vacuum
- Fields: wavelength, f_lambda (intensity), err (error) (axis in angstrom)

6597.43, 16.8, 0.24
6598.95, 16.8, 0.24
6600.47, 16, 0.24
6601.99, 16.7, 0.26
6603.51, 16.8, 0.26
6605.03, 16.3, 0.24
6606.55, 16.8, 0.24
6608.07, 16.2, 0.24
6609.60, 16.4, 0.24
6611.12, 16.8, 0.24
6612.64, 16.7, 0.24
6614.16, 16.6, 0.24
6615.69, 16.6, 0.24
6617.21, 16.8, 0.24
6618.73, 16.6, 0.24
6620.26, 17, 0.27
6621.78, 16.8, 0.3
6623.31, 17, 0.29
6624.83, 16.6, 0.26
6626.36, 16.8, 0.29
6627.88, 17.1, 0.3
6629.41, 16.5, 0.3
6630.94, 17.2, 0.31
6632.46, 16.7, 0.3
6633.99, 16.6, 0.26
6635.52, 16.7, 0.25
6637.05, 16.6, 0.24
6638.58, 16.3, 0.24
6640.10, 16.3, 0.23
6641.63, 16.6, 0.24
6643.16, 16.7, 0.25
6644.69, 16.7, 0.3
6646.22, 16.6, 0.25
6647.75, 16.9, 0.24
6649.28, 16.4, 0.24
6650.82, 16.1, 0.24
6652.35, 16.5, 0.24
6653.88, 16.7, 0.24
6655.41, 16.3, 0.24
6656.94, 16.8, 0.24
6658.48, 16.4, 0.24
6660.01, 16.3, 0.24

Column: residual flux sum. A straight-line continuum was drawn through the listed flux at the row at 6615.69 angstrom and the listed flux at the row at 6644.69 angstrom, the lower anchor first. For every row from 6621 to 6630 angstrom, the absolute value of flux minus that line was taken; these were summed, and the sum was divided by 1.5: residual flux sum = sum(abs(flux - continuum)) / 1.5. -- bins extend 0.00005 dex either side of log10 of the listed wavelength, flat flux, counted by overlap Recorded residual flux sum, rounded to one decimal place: 0.9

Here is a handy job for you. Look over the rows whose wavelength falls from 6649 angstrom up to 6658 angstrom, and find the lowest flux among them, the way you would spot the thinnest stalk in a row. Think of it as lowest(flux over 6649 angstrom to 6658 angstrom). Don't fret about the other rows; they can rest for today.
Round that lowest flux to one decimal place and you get 16.1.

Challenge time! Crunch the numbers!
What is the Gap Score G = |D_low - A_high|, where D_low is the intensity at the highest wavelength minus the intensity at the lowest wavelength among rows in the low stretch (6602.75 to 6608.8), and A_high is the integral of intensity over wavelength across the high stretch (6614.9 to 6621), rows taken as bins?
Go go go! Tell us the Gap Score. 102.7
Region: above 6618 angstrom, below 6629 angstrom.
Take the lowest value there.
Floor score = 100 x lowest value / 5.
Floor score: 332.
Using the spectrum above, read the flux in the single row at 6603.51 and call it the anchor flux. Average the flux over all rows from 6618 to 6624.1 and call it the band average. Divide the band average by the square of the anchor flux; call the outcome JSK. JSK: 0.0597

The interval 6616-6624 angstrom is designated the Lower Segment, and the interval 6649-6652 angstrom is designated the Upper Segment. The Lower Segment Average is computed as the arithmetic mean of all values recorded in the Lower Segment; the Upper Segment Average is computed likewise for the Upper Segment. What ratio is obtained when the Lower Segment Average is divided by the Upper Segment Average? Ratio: 1.04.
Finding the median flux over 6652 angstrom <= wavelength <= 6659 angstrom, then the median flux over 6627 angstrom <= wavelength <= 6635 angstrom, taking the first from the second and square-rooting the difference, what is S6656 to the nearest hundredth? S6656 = 0.45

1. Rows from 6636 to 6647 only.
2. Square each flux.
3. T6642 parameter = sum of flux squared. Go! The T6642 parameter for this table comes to 1916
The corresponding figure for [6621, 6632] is 1990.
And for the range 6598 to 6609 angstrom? 1910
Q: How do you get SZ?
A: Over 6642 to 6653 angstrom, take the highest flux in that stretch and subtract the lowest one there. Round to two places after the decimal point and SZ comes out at 0.80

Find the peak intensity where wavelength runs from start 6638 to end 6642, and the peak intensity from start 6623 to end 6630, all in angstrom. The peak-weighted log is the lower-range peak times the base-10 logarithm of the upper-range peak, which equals 20.9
